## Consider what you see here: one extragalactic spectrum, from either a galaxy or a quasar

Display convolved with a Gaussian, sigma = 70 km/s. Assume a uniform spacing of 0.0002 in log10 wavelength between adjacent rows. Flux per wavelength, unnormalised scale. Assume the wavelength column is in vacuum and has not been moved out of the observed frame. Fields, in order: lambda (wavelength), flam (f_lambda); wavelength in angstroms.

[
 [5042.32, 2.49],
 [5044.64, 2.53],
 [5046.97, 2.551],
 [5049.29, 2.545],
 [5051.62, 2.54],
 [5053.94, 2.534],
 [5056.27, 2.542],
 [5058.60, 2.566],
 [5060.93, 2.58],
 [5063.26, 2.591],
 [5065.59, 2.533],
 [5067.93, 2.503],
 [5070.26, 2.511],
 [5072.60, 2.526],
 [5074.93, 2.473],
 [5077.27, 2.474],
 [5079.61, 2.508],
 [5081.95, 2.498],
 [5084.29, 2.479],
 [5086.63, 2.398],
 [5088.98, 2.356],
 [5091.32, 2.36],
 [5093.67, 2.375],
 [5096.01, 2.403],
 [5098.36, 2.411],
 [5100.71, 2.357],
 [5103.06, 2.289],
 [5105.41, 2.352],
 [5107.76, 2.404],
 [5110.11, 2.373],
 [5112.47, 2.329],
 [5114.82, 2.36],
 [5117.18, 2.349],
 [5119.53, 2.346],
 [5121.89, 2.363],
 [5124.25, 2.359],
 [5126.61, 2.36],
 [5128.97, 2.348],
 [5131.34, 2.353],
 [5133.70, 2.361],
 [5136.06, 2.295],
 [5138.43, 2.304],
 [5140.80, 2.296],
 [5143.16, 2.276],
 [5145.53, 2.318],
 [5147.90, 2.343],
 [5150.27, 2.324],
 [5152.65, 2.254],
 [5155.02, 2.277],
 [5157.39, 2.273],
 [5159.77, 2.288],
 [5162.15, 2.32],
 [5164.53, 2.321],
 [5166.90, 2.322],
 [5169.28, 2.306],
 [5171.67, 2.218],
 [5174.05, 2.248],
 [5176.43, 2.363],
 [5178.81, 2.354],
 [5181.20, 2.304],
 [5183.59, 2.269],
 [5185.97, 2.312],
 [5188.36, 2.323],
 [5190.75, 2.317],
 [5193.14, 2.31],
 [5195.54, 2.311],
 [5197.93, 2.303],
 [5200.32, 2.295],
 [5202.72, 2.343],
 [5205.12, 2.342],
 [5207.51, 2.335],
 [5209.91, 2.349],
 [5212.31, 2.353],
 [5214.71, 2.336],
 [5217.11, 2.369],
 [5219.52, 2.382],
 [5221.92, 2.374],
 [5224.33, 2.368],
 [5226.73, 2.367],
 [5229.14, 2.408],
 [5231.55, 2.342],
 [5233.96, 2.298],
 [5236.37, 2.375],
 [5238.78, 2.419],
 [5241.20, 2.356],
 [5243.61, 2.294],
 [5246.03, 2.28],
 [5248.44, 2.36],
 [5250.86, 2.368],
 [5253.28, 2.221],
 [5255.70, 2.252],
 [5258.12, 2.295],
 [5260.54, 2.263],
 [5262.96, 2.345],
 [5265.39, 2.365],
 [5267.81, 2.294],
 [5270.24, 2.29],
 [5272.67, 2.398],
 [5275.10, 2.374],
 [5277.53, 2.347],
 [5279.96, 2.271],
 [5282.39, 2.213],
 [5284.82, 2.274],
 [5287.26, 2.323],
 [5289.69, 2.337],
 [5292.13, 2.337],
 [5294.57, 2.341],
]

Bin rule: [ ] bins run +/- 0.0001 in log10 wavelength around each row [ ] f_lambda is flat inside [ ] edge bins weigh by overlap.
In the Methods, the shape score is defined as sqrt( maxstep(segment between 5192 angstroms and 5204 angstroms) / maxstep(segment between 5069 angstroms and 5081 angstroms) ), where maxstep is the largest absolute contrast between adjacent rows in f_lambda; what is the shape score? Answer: 0.95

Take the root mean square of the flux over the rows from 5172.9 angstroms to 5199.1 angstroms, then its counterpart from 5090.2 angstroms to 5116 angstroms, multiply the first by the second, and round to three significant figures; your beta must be 5.46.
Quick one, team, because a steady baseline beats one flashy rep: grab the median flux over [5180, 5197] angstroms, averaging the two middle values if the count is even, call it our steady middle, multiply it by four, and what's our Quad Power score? 9.24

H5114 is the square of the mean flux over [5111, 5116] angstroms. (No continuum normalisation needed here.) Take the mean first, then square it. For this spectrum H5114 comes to 5.50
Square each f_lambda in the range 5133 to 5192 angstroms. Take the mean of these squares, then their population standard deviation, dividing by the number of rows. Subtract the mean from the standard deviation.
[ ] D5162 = -5.15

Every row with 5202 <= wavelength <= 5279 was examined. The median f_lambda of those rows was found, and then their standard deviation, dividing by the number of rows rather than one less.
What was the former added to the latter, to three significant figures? 2.39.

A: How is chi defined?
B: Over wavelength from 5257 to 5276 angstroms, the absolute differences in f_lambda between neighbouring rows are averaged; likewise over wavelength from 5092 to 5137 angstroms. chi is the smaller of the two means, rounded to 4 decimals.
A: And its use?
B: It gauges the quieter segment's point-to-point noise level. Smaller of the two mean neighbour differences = 0.0281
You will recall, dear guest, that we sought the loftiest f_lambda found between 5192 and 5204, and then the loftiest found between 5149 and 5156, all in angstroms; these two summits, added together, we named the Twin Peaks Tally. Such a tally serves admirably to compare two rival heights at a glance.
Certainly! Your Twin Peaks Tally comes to 4.67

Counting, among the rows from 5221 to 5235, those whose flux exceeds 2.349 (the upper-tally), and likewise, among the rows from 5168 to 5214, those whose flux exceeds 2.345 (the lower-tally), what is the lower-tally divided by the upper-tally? 1.0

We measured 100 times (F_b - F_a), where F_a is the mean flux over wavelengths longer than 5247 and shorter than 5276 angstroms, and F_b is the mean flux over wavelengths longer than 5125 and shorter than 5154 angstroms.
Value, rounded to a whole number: 0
